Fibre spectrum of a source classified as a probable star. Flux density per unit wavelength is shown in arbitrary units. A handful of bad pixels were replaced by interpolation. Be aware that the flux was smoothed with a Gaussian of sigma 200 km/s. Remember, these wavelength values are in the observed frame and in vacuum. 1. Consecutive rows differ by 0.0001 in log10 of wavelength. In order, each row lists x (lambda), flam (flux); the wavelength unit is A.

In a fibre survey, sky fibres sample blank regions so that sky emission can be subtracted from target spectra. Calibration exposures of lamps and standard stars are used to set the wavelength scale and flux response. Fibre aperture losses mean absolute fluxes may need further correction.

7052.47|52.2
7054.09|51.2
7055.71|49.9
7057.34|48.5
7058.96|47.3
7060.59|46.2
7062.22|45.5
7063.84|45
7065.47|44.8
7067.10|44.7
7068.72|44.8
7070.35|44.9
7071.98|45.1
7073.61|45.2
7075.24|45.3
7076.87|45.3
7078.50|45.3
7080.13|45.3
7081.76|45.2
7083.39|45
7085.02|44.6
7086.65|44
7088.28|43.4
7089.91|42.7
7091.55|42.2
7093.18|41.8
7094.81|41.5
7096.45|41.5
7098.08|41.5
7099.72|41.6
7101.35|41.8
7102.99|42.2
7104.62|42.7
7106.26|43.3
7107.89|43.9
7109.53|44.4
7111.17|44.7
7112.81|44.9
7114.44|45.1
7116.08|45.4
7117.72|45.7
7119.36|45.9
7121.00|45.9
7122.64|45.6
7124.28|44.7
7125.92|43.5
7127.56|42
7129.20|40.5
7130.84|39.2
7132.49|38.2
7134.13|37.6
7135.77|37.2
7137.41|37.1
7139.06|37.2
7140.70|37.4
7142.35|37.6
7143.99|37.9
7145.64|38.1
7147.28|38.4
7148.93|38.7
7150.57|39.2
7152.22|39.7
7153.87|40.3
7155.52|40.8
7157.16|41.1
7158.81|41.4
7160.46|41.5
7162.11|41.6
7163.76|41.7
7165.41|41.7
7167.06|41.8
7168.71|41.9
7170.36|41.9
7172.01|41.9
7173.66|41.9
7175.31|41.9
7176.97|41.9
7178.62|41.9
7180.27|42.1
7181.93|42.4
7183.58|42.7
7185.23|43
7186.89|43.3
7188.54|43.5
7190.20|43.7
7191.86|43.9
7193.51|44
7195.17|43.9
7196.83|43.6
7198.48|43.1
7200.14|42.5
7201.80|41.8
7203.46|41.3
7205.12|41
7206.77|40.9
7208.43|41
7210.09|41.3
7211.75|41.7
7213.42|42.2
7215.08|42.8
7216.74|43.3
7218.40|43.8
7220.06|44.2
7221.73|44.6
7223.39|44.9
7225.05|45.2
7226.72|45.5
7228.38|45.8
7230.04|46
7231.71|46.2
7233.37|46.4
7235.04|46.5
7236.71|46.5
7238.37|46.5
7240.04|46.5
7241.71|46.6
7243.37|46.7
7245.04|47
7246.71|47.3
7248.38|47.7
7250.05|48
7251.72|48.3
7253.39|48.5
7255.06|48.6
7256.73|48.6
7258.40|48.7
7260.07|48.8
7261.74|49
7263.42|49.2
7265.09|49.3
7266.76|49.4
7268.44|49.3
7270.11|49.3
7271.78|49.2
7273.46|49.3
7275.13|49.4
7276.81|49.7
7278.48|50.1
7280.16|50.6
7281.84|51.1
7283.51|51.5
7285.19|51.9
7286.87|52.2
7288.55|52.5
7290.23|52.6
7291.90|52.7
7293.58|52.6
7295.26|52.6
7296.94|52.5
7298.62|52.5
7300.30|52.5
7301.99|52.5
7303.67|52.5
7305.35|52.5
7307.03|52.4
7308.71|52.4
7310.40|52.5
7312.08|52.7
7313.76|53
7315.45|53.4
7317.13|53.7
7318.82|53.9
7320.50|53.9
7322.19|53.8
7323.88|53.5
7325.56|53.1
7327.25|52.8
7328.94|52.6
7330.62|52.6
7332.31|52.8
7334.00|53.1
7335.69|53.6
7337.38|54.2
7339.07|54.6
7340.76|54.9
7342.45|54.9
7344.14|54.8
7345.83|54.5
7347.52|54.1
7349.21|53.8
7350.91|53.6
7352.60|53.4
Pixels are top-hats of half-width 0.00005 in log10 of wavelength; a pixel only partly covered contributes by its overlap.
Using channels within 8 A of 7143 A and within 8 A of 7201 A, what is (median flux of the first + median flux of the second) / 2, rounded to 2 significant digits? 40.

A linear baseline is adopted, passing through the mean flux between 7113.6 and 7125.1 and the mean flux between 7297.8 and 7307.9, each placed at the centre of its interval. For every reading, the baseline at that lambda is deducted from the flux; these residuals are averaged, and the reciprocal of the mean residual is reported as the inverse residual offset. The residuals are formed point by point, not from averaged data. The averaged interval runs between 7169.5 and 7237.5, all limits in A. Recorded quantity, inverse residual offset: -0.19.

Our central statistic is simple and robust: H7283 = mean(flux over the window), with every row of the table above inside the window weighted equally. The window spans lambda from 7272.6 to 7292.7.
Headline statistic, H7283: 51.1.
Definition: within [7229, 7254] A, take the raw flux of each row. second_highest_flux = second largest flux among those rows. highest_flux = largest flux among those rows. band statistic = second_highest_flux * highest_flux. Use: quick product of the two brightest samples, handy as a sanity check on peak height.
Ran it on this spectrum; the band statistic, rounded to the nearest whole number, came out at 2343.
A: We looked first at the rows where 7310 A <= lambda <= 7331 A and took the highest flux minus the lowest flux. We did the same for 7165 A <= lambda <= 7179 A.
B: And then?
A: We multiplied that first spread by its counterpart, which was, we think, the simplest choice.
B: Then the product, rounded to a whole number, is 0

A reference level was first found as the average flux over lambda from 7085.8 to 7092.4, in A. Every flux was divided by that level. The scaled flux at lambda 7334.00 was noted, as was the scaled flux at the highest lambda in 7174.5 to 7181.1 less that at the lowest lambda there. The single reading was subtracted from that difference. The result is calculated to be -1.23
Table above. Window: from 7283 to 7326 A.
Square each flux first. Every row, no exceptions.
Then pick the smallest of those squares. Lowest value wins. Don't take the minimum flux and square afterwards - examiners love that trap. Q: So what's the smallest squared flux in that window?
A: 2652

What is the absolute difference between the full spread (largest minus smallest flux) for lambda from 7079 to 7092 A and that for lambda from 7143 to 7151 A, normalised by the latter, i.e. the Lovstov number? 1.4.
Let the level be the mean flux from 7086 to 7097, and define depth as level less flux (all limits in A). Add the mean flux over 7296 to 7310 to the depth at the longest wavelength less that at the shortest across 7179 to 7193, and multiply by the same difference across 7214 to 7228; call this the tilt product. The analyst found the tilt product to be -137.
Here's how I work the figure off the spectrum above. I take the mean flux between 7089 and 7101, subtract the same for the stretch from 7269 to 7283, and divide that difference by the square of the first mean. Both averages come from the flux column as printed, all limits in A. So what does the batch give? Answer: -0.005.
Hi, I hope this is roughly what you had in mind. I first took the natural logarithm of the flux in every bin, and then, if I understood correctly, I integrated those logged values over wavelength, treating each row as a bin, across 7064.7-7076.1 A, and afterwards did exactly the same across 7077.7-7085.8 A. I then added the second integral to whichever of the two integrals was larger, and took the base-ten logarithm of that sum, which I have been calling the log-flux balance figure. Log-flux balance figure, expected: 1.87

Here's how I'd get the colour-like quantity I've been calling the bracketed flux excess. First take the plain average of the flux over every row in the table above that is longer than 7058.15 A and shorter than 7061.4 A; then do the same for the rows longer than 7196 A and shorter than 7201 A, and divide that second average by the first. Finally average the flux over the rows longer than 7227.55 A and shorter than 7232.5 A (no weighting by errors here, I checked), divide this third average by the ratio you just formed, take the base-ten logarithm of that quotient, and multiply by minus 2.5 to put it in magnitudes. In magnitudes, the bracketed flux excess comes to -4.25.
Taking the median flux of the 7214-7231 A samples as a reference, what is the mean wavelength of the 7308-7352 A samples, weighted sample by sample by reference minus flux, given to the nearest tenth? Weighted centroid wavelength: 7330.5 A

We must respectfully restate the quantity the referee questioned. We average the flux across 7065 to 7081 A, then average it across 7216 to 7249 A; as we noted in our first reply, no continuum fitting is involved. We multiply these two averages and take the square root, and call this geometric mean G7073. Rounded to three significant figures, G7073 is 45.5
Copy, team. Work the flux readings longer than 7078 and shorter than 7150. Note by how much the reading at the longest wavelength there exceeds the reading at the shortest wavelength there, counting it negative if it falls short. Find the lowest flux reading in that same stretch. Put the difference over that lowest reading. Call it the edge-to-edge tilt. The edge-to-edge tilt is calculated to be -0.18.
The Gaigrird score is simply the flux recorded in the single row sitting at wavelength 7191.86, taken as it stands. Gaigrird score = 43.9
